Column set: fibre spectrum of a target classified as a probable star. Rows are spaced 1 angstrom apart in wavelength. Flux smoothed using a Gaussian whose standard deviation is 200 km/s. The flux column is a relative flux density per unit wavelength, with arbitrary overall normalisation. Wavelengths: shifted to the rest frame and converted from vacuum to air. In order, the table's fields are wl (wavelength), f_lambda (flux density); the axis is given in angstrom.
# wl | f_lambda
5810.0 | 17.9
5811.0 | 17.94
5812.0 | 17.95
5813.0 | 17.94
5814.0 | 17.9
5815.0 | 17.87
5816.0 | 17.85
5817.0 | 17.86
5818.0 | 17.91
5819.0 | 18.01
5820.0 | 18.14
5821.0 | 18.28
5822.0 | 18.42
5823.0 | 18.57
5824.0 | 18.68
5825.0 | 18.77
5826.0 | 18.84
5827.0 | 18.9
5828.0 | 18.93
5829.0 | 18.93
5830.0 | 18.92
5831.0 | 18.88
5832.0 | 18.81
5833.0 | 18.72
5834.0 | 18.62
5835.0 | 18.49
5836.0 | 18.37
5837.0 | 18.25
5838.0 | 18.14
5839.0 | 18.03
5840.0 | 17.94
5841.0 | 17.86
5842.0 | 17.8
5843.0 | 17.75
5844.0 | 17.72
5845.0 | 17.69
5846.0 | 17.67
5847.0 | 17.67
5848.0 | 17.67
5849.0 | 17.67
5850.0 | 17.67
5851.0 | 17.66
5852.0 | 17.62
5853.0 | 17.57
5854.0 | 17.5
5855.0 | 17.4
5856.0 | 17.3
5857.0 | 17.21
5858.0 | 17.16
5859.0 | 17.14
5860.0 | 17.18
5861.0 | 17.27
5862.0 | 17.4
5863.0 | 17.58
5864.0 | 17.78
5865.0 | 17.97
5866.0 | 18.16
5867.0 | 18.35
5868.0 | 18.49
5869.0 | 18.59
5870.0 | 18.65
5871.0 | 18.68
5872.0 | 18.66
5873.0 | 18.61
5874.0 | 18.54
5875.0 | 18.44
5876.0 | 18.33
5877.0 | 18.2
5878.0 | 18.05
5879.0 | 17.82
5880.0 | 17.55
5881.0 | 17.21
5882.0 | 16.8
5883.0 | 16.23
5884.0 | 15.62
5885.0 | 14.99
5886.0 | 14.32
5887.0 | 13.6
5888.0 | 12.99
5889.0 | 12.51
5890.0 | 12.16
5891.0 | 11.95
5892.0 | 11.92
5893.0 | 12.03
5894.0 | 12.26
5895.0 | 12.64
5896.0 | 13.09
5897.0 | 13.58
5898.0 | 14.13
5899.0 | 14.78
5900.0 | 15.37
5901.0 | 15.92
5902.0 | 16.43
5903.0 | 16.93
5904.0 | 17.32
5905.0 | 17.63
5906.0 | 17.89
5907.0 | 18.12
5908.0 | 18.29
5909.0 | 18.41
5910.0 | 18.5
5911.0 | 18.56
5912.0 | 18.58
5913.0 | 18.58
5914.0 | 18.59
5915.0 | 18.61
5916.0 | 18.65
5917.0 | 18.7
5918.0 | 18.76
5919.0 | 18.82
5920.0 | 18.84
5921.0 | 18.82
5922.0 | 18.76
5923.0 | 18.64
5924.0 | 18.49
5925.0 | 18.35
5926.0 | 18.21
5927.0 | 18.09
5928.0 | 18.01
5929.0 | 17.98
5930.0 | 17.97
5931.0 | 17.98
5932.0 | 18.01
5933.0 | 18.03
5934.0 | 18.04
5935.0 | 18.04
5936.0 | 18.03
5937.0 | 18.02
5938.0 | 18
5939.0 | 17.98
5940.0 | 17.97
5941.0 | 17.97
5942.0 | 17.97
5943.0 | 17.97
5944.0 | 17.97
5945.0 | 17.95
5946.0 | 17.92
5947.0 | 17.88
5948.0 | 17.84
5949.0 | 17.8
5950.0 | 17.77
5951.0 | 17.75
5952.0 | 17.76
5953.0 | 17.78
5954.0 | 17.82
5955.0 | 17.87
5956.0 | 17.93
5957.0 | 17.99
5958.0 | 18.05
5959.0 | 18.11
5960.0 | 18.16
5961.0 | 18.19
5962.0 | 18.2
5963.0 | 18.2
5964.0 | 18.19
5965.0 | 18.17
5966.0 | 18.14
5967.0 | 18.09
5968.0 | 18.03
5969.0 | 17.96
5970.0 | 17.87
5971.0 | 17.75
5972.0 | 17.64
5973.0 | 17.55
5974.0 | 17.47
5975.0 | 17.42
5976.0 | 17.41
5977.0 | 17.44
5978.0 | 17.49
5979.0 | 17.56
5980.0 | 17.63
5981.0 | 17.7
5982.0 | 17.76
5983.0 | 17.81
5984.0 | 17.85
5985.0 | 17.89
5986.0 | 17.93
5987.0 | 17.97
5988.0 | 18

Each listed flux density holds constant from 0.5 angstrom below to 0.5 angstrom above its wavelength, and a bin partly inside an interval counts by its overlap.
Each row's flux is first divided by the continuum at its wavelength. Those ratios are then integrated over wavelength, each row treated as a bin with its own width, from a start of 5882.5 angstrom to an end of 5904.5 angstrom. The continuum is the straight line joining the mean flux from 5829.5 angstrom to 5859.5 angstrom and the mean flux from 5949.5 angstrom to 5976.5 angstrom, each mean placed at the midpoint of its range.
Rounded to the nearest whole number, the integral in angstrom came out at 17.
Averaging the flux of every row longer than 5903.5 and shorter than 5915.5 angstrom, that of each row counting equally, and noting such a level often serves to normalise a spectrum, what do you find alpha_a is 18.3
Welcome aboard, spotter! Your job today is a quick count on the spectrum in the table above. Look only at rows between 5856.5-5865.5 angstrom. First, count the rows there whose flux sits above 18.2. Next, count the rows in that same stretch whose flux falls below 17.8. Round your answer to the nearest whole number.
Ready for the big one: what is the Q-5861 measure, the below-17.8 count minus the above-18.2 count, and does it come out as 8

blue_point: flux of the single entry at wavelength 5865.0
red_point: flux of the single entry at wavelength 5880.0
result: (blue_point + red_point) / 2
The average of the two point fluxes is 17.76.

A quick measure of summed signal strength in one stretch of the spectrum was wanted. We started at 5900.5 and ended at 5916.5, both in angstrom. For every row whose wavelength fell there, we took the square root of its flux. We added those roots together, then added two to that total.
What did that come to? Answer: 70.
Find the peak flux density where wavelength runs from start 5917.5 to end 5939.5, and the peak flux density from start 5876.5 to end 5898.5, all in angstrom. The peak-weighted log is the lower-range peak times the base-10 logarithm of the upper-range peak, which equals 23.2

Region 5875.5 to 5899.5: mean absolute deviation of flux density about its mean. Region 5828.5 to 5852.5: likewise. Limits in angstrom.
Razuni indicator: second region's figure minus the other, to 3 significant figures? -1.57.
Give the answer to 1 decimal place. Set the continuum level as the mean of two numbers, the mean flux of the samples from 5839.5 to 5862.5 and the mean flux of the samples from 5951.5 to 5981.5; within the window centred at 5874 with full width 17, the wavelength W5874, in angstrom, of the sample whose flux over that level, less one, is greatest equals 5871.0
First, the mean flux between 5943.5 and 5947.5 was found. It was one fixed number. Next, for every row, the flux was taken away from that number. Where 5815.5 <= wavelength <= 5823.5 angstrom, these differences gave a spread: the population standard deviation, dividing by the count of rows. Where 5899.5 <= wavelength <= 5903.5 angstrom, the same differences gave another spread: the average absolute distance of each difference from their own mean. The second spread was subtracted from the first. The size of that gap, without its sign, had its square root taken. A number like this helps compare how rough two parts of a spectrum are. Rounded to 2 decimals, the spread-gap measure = 0.51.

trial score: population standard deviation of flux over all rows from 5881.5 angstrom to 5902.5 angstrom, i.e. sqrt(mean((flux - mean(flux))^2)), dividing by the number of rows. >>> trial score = 1.6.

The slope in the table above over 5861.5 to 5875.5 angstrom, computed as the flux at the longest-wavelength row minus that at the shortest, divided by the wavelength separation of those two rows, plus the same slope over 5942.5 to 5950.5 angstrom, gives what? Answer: 0.05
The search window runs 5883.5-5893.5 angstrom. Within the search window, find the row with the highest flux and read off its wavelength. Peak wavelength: 5884.0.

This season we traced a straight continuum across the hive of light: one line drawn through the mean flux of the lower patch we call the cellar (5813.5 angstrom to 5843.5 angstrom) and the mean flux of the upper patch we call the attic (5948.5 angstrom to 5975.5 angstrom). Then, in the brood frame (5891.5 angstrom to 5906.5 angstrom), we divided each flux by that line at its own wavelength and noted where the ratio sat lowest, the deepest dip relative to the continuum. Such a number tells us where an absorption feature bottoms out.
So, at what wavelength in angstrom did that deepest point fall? 5892.0 angstrom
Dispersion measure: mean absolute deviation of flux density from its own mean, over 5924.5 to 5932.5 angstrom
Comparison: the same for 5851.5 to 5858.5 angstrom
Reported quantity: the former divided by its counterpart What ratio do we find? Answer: 0.73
